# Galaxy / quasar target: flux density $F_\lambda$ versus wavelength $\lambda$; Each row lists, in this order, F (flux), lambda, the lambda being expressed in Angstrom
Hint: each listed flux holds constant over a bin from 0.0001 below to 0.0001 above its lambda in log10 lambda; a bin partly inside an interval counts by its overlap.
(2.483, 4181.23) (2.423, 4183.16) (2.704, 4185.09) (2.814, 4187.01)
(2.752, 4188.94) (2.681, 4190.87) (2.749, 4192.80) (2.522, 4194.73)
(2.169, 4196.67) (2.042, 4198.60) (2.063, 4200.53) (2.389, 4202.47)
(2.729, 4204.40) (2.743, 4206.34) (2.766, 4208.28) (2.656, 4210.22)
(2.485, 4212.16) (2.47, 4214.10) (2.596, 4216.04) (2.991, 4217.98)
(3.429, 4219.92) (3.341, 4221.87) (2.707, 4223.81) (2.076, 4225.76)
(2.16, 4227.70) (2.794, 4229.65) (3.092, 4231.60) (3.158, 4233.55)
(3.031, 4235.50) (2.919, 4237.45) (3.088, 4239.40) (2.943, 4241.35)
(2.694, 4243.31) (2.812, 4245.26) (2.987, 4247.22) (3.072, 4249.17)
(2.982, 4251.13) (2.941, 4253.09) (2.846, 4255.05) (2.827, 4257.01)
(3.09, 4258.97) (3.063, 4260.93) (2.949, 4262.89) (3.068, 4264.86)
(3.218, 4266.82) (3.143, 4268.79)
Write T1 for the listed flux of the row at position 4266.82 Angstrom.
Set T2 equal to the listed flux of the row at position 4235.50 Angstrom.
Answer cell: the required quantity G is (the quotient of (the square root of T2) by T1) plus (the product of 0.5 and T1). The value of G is 2.15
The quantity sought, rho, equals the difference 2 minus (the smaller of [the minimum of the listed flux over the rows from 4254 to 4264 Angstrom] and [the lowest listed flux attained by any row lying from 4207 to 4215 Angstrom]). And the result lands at -0.47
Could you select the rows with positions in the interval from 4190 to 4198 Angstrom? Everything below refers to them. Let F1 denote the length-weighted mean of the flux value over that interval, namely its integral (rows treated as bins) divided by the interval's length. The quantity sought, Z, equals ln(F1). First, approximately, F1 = 2.51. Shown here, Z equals 0.92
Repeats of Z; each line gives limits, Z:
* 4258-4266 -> 1.11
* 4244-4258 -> 1.07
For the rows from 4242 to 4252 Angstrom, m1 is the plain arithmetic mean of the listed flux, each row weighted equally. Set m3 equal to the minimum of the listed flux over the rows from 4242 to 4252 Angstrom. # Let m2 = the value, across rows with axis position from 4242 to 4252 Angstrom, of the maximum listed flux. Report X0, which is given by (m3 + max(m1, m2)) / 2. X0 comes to 2.9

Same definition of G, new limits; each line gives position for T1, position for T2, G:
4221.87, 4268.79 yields 2.20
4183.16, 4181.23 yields 1.86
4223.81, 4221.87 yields 2.03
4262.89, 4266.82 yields 2.08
